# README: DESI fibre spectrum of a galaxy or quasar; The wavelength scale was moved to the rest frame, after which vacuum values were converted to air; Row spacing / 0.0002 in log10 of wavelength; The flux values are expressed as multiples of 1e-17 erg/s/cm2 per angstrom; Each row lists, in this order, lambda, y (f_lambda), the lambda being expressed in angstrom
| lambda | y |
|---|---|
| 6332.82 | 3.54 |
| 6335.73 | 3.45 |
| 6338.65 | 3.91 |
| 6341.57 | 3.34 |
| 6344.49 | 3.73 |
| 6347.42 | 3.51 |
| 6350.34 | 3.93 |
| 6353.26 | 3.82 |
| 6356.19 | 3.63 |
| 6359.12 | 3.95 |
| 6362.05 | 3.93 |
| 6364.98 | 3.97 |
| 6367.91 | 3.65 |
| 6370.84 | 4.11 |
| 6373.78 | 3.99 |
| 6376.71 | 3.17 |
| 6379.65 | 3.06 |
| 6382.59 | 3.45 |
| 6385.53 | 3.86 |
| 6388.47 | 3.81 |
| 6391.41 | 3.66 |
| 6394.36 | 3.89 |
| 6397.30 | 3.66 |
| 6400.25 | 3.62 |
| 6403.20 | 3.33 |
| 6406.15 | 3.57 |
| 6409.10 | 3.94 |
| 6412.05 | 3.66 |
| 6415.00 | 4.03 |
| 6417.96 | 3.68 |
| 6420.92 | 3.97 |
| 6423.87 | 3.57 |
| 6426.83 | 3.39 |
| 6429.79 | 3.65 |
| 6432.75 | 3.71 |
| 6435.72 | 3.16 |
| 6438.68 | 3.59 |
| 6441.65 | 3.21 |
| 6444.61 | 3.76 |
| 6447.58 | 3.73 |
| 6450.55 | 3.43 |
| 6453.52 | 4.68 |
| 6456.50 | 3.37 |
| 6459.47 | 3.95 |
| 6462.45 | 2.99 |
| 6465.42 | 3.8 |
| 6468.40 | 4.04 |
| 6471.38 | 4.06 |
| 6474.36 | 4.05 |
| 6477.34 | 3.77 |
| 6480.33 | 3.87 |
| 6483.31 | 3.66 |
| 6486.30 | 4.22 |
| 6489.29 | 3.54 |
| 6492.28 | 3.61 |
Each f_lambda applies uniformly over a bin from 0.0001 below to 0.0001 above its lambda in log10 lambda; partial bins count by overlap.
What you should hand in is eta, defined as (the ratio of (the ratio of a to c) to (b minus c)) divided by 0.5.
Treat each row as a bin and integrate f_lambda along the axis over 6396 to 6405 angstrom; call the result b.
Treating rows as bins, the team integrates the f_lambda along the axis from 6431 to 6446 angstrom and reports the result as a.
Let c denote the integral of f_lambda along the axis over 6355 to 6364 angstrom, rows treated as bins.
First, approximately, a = 52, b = 32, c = 35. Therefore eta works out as -1.06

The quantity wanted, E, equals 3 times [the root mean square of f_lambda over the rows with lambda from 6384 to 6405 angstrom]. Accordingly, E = 11.1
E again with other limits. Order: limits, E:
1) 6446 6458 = 11.5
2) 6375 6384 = 9.7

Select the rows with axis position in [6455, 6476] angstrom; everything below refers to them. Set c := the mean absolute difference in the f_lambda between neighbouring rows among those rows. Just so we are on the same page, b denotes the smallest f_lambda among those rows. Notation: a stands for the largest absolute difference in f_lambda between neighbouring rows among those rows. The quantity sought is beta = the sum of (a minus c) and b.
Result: 3.51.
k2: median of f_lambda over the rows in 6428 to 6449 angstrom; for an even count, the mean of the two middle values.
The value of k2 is 3.65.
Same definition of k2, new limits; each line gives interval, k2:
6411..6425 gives 3.68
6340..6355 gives 3.73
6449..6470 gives 3.80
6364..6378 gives 3.97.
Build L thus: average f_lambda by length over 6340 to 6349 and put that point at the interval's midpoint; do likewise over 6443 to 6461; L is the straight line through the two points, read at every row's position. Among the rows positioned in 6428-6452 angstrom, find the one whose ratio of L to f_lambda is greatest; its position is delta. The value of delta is 6435.72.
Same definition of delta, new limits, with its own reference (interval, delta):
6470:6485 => 6483.31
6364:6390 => 6379.65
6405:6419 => 6406.15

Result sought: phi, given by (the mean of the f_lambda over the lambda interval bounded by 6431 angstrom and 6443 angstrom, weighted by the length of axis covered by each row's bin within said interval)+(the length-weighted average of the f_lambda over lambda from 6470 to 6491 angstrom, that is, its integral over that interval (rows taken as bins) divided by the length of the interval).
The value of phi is 7.30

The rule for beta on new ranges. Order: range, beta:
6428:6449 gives 3.38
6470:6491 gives 3.91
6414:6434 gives 3.53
